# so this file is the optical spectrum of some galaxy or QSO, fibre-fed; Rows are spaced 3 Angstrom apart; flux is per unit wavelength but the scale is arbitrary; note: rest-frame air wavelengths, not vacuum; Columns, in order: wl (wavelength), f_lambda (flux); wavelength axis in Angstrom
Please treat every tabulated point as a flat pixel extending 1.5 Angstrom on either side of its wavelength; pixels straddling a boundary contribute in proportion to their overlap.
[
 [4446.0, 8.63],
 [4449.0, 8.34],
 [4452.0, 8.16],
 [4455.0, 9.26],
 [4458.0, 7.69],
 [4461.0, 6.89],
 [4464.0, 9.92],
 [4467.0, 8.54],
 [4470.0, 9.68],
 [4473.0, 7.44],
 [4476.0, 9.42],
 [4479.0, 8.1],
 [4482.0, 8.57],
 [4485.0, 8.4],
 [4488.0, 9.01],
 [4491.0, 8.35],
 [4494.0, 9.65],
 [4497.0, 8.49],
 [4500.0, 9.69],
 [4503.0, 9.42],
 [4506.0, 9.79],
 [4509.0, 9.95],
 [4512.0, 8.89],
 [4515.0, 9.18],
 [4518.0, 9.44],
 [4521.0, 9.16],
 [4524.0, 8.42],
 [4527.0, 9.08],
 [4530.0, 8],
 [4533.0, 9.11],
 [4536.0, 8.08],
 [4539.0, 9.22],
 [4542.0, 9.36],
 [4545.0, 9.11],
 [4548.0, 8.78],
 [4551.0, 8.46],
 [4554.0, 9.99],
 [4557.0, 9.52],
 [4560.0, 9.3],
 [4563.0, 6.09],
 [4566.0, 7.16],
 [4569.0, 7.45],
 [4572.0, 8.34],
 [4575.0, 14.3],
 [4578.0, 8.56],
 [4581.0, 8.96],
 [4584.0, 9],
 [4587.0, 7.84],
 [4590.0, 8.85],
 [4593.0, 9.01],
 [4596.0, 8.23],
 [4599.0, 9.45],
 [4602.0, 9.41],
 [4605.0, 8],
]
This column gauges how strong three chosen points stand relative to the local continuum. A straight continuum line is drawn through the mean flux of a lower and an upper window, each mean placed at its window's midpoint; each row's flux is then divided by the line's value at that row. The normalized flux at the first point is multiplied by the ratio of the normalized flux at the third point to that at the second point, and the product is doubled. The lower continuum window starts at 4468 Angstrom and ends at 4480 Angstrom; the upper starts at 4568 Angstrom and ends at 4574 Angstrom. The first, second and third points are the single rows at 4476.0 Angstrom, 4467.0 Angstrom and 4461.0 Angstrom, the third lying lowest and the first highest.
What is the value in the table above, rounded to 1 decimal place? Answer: 1.7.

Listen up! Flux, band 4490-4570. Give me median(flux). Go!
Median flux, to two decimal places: 9.11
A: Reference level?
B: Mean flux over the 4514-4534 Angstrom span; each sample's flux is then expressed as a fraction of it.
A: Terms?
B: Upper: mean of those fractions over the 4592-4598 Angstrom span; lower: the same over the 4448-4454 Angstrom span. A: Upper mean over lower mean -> 1.04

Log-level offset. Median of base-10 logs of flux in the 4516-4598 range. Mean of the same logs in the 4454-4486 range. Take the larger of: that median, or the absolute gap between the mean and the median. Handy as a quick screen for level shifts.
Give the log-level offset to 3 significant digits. 0.952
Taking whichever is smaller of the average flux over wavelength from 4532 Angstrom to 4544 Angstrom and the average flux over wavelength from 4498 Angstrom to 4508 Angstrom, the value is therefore 8.9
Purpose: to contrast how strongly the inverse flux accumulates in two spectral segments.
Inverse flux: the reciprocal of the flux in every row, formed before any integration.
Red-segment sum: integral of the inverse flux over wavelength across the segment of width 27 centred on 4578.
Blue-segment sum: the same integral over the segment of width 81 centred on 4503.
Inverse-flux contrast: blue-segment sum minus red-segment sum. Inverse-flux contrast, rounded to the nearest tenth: 5.9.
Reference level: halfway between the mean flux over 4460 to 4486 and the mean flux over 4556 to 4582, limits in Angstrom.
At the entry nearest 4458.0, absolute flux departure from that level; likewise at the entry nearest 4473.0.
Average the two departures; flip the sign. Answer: -1.1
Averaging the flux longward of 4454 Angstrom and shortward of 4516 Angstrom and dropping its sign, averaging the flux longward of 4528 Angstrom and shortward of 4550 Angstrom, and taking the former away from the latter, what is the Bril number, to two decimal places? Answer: -0.06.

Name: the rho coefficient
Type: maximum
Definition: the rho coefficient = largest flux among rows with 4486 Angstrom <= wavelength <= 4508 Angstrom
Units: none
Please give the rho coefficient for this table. 9.79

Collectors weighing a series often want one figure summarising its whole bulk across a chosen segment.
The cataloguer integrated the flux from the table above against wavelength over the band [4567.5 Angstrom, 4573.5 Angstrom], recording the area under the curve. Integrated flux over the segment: 47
